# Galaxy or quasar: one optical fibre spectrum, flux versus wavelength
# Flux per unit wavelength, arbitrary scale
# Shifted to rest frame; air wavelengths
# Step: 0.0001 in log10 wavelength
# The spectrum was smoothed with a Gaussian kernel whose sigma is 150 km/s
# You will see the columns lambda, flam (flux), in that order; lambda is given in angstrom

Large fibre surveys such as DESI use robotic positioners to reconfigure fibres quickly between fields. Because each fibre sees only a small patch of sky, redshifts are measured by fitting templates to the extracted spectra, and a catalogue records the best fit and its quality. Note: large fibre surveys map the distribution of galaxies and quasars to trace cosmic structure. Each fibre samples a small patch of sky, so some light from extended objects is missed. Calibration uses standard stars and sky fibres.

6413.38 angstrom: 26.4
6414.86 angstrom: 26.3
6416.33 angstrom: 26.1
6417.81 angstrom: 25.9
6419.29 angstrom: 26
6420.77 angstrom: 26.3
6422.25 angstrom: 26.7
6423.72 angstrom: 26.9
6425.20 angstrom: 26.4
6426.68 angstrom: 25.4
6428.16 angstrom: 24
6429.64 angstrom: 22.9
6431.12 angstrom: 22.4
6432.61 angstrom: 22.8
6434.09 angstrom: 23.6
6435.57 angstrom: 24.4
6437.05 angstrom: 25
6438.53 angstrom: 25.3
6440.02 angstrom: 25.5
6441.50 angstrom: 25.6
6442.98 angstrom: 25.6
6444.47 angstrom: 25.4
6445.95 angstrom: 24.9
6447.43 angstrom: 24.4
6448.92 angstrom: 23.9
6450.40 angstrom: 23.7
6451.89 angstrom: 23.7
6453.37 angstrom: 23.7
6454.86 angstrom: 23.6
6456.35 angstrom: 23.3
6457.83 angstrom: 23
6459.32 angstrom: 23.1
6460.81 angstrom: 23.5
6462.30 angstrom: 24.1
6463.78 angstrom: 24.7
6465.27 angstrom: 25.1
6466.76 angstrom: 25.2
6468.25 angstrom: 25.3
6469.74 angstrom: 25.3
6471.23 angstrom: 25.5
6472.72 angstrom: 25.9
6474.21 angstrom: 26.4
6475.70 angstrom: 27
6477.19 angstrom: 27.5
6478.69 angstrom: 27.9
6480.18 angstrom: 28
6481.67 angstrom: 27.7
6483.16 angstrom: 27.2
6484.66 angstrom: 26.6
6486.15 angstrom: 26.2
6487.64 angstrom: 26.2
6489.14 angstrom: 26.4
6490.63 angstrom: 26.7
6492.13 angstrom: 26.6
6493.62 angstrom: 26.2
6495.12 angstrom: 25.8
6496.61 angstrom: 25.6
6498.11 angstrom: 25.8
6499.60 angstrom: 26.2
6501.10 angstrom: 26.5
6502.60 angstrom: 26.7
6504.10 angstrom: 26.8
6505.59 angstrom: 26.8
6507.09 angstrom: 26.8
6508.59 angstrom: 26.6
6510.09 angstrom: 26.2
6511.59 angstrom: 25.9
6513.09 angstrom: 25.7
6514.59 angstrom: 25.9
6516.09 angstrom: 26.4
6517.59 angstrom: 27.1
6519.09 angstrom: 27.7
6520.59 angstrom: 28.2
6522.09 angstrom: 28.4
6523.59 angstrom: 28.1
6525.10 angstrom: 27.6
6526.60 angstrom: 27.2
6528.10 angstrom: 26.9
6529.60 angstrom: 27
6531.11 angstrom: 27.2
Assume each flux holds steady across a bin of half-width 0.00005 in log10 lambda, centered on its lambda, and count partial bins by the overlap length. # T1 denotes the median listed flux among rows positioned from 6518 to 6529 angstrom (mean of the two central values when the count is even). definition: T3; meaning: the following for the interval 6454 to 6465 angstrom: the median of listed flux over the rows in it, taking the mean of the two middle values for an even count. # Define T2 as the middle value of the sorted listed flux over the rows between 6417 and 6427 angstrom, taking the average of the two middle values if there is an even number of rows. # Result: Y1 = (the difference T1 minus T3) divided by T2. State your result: 0.16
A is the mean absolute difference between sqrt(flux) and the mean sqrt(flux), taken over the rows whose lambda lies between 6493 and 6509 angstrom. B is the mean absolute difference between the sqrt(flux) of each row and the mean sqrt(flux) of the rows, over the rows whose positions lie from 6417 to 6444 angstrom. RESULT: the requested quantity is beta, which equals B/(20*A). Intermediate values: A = 0.038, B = 0.114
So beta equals 0.15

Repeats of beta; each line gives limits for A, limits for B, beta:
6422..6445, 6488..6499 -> 0.02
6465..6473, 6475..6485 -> 0.09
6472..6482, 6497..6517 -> 0.03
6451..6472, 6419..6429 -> 0.04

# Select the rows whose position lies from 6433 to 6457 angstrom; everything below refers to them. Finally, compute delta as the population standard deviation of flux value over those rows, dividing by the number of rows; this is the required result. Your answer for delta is 0.8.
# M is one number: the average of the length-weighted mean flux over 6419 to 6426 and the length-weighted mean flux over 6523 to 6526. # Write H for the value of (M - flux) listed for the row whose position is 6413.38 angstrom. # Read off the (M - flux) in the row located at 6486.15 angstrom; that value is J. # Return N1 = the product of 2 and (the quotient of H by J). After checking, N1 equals 2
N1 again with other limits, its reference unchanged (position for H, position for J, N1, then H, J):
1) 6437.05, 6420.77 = 5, 2.13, 0.8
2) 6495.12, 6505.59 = 8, 1.33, 0.3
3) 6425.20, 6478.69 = -2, 0.73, -0.8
